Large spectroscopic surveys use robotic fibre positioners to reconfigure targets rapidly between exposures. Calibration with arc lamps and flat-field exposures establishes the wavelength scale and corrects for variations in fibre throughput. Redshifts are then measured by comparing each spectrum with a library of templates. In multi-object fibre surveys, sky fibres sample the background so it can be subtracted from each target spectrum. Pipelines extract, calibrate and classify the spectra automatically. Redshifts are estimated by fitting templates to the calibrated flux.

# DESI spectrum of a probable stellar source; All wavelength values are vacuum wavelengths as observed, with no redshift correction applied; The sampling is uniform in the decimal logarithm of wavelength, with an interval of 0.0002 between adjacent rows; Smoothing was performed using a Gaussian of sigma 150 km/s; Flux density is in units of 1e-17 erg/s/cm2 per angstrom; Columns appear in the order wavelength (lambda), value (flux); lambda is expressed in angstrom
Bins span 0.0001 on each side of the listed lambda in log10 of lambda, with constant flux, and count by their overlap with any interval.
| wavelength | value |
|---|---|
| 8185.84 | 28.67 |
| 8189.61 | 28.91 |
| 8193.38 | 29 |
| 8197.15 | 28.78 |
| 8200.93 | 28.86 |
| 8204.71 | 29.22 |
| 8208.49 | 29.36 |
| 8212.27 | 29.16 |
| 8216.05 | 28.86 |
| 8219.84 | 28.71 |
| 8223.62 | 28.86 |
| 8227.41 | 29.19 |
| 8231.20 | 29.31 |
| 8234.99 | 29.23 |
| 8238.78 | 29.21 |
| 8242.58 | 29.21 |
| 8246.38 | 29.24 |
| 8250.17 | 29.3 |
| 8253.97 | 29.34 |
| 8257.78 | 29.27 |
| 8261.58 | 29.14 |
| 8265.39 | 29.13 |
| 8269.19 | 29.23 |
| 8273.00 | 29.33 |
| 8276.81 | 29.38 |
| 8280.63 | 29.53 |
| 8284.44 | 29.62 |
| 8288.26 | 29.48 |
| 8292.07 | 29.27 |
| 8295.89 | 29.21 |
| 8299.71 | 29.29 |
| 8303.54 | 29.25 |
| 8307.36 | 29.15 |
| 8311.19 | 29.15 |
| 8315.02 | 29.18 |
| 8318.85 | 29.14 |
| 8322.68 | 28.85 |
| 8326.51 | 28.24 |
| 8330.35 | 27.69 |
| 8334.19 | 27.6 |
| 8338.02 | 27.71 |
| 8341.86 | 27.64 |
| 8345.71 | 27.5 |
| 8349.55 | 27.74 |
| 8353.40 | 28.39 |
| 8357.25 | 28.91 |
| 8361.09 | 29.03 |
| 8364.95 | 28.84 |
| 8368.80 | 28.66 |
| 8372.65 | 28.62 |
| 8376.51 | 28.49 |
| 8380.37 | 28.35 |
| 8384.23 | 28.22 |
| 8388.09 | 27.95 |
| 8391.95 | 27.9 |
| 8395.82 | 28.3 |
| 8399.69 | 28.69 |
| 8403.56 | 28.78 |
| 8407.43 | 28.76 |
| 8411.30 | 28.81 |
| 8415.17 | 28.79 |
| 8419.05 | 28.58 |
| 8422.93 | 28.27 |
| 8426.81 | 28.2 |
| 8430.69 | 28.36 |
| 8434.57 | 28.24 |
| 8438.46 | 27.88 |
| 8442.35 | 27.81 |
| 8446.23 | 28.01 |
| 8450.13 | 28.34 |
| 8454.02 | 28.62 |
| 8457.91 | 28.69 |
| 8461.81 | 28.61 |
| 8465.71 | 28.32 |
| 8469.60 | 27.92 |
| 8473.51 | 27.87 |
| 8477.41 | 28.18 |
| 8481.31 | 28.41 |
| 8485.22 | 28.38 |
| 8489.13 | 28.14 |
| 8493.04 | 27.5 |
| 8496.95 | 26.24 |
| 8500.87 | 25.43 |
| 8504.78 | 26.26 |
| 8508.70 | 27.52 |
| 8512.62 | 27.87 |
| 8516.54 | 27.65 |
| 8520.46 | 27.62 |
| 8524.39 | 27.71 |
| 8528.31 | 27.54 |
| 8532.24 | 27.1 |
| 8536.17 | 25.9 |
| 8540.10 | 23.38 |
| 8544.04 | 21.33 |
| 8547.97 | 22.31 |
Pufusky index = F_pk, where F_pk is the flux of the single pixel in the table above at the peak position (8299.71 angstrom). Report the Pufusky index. 29.29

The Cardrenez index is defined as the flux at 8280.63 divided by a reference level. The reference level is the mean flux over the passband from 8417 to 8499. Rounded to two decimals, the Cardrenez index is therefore 1.05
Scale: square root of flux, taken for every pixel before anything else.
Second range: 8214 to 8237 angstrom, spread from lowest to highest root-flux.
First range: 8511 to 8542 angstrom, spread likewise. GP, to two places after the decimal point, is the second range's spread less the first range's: -0.39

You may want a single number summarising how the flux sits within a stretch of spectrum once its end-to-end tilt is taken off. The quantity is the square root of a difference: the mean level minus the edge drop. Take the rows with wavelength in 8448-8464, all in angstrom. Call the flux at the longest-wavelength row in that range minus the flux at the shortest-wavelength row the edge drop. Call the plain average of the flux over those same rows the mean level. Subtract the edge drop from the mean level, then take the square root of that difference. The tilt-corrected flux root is 5.32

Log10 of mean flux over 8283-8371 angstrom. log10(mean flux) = 1.46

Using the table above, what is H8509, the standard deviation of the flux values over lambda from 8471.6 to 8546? 1.8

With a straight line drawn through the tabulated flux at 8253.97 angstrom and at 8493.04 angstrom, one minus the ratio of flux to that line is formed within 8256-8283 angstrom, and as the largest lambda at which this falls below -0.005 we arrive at 8280.63 angstrom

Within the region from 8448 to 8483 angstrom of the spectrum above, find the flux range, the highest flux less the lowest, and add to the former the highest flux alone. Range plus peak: 29.5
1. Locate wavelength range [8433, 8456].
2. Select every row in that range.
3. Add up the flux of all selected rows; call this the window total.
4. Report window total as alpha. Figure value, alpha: 169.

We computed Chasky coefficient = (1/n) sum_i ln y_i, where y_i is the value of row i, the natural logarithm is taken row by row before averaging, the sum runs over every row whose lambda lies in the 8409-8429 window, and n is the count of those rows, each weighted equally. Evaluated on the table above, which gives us 3.35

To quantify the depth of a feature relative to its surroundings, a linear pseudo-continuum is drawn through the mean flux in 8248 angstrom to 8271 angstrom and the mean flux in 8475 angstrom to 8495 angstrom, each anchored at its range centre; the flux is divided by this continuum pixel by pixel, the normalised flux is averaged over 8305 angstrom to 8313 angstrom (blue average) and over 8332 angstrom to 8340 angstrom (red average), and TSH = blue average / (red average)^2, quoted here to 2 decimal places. 1.09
